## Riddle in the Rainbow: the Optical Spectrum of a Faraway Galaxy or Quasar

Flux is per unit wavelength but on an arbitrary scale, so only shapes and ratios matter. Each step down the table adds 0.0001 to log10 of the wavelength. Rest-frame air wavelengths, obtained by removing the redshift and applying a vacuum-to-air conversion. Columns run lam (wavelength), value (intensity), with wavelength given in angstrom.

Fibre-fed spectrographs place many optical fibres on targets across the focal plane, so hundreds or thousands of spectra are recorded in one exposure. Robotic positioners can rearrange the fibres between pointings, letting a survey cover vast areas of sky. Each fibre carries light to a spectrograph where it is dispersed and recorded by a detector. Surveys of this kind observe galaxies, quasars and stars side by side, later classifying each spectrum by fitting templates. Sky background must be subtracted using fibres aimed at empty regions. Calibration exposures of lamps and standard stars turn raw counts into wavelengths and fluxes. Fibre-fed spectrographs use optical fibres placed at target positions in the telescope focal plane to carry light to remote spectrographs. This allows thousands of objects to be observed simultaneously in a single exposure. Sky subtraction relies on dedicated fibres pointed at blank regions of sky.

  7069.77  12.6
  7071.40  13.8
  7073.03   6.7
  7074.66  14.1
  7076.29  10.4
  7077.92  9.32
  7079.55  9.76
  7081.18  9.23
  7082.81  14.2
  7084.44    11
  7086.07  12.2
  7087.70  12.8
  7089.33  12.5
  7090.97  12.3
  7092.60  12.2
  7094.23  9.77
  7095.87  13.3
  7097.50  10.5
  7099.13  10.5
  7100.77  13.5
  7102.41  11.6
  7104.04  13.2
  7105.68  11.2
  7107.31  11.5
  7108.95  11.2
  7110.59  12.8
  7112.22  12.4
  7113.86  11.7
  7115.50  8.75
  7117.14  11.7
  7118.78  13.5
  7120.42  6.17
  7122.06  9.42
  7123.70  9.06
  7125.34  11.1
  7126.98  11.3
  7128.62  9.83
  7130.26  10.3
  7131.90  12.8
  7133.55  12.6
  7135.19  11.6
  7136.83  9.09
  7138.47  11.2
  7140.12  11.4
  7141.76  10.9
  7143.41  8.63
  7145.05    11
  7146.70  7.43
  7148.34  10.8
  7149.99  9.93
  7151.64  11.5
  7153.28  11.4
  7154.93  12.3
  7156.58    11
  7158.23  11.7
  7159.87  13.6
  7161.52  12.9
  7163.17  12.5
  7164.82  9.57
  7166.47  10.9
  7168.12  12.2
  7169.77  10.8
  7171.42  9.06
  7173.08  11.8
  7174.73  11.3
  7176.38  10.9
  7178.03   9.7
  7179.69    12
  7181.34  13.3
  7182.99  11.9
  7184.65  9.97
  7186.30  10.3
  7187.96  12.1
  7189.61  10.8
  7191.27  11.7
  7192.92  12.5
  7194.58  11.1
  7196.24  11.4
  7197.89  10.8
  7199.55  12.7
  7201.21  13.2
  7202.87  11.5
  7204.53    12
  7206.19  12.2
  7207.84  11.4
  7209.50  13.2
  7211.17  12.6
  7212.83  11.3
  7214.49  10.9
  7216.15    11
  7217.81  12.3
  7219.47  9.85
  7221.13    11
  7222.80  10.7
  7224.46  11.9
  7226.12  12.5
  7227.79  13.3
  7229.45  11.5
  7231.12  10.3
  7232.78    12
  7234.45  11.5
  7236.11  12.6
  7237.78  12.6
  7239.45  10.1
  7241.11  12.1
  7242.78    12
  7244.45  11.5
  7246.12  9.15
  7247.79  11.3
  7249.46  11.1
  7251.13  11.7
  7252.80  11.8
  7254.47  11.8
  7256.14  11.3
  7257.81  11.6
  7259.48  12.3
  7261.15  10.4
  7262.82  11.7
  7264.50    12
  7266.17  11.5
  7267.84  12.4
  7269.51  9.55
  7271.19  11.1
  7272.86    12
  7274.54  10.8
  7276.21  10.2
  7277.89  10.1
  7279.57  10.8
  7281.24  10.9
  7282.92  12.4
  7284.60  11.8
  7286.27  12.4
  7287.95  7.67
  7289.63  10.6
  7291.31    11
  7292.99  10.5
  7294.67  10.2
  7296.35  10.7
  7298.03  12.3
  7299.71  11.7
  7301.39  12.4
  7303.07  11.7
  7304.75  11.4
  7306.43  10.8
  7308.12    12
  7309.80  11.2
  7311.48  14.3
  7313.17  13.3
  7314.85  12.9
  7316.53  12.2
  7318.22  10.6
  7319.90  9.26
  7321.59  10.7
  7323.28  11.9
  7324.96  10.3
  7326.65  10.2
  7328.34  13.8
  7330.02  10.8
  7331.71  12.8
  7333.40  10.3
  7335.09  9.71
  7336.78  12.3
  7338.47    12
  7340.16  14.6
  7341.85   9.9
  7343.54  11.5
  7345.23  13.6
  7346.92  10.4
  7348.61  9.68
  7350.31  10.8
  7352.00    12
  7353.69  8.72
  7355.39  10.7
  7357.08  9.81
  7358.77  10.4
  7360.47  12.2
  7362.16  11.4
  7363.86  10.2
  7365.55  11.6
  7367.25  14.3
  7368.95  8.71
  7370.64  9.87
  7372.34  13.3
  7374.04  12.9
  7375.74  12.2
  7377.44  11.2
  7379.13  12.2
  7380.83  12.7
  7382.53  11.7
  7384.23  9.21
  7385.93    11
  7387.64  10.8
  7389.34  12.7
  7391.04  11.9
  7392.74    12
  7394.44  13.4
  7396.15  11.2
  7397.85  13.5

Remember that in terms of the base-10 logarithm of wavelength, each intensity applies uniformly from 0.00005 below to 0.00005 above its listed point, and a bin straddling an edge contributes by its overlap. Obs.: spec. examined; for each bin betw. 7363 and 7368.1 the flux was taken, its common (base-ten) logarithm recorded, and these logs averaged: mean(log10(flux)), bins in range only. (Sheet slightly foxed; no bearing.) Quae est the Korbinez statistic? 1.08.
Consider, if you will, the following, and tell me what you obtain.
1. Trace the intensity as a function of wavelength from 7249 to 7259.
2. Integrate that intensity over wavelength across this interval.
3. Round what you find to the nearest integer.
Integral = 116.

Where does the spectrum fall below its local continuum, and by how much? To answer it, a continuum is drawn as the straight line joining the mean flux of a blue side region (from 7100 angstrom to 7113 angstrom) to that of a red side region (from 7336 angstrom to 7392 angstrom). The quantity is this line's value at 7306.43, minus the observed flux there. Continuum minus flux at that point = 0.8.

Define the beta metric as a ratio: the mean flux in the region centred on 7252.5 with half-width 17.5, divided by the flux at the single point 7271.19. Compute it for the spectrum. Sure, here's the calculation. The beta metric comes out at 1.03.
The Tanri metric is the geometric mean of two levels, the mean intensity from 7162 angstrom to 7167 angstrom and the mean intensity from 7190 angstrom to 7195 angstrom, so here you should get 11.4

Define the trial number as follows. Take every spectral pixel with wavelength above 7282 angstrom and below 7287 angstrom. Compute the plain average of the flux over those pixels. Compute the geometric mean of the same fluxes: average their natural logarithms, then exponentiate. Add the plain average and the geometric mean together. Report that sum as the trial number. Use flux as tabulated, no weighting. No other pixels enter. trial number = 24.4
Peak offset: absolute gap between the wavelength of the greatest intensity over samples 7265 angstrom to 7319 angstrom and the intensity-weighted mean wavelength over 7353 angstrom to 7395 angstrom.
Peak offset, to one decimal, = 63.2 angstrom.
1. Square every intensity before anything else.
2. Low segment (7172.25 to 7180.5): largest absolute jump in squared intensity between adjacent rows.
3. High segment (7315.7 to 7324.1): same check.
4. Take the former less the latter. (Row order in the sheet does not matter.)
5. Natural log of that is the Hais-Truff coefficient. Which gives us 2.6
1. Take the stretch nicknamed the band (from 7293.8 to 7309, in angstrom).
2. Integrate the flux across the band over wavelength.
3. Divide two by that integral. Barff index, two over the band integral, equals 0.0115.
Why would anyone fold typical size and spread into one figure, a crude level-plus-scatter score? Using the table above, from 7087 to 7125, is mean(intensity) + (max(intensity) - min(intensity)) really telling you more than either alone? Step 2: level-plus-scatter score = 18.7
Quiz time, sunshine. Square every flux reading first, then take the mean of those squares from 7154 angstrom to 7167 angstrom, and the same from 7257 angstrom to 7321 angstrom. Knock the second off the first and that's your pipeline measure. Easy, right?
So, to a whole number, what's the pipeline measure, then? 11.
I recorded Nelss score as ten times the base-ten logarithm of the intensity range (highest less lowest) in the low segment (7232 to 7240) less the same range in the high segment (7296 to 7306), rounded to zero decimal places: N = -1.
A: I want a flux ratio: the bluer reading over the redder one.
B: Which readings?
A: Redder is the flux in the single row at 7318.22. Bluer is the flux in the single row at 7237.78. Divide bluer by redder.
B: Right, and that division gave 1.19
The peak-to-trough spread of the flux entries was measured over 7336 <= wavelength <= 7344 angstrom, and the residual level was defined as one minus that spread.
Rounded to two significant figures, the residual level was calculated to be -3.7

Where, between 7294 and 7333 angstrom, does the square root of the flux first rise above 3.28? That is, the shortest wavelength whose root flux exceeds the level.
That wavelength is 7298.03 angstrom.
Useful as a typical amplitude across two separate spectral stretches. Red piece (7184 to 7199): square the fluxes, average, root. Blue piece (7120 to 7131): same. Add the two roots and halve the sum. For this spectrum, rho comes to 10.5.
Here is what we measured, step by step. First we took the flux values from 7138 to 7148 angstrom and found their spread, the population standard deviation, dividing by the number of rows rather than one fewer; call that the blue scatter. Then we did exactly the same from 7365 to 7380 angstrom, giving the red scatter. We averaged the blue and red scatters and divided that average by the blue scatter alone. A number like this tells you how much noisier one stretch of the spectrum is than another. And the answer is 1.0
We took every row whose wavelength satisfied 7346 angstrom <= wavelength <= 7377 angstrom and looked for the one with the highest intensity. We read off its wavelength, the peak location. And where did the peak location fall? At 7367.25 angstrom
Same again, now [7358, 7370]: 7367.25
